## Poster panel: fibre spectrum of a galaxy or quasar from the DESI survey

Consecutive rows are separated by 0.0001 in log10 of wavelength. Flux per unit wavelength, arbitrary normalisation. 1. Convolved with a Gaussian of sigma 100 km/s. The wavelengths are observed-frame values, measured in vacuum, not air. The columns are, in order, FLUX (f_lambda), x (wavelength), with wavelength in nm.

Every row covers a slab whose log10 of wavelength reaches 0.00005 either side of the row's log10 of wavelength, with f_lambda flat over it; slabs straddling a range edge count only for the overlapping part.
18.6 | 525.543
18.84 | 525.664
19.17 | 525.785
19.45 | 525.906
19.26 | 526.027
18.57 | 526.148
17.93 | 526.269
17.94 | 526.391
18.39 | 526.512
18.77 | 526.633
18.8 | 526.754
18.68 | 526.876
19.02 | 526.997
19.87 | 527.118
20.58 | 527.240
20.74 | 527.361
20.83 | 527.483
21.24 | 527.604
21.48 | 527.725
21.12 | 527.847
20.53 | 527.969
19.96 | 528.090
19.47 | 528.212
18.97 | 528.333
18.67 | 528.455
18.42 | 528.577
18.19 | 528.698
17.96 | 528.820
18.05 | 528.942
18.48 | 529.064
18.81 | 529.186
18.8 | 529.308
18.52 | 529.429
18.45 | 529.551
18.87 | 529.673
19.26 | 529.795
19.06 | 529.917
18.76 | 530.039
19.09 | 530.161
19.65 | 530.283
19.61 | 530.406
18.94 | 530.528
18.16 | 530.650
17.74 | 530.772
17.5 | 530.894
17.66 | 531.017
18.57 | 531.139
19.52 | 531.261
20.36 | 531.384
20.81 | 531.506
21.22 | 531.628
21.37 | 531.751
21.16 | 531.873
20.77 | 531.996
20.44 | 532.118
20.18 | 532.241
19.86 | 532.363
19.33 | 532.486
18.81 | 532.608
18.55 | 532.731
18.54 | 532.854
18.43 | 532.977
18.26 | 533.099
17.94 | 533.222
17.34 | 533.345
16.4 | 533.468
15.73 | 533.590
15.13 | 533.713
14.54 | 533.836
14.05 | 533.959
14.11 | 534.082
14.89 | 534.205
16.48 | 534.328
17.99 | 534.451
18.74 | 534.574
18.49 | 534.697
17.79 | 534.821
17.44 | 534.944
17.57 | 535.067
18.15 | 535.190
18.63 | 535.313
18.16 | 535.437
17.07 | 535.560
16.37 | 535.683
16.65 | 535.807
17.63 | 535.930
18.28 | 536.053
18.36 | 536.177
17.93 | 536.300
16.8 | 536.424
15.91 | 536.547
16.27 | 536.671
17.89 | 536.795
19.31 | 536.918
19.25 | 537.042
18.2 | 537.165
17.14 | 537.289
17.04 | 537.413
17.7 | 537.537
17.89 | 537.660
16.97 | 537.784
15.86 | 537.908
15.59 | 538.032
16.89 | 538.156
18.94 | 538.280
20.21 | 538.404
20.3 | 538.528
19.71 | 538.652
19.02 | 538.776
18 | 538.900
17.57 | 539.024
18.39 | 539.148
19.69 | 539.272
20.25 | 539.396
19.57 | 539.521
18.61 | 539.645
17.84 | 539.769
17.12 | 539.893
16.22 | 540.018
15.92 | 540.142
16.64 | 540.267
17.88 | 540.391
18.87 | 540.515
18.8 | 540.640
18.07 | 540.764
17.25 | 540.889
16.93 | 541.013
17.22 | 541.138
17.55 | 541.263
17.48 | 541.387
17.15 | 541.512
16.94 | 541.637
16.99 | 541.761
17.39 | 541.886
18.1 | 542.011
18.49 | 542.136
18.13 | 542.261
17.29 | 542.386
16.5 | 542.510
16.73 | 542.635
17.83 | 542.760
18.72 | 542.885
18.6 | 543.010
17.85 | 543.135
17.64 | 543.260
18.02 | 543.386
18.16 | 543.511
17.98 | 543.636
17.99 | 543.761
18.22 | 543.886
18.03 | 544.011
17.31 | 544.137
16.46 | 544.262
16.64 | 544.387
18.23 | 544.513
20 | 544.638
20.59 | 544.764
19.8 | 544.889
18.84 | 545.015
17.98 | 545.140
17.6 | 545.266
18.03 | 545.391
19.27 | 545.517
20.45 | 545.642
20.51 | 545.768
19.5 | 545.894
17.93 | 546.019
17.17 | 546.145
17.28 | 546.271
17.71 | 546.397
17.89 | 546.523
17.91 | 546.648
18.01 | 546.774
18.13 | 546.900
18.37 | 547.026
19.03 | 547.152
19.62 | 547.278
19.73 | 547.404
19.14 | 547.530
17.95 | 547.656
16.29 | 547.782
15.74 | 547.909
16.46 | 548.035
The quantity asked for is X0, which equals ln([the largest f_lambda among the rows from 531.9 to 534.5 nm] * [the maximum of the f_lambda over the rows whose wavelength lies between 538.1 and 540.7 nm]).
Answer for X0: 6.04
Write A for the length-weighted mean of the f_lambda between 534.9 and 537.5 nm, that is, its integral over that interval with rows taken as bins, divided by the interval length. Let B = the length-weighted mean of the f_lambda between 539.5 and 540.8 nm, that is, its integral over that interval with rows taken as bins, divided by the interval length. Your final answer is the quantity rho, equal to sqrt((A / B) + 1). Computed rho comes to 1.41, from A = 17.6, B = 17.7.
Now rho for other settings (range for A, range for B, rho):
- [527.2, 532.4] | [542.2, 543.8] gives 1.45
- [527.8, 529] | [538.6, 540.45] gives 1.43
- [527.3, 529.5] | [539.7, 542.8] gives 1.46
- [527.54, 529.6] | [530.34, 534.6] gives 1.43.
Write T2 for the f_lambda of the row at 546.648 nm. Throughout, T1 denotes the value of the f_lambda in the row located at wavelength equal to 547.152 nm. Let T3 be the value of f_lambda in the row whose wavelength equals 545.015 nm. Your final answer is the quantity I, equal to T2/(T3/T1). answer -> 18.1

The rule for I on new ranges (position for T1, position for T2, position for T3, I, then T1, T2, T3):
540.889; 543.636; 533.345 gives 17.9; 17.25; 17.98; 17.34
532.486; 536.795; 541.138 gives 20.1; 19.33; 17.89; 17.22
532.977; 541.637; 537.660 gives 17.5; 18.43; 16.94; 17.89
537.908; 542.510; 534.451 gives 14.5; 15.86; 16.5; 17.99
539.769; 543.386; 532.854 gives 17.3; 17.84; 18.02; 18.54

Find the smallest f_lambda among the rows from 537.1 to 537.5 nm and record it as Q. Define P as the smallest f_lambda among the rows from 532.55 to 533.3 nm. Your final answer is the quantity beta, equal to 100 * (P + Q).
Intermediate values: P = 17.94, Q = 17.04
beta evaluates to 3498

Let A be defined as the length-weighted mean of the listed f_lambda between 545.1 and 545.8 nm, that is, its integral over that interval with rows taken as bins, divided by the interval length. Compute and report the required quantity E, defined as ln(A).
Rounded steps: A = 18.9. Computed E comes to 2.94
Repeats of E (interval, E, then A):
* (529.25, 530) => 2.94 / 18.8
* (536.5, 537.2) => 2.88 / 17.8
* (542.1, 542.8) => 2.86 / 17.5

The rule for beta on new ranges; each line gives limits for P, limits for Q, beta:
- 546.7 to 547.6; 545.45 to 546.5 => 3518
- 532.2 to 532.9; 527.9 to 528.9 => 3650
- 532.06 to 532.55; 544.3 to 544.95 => 3597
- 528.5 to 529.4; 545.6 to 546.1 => 3589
